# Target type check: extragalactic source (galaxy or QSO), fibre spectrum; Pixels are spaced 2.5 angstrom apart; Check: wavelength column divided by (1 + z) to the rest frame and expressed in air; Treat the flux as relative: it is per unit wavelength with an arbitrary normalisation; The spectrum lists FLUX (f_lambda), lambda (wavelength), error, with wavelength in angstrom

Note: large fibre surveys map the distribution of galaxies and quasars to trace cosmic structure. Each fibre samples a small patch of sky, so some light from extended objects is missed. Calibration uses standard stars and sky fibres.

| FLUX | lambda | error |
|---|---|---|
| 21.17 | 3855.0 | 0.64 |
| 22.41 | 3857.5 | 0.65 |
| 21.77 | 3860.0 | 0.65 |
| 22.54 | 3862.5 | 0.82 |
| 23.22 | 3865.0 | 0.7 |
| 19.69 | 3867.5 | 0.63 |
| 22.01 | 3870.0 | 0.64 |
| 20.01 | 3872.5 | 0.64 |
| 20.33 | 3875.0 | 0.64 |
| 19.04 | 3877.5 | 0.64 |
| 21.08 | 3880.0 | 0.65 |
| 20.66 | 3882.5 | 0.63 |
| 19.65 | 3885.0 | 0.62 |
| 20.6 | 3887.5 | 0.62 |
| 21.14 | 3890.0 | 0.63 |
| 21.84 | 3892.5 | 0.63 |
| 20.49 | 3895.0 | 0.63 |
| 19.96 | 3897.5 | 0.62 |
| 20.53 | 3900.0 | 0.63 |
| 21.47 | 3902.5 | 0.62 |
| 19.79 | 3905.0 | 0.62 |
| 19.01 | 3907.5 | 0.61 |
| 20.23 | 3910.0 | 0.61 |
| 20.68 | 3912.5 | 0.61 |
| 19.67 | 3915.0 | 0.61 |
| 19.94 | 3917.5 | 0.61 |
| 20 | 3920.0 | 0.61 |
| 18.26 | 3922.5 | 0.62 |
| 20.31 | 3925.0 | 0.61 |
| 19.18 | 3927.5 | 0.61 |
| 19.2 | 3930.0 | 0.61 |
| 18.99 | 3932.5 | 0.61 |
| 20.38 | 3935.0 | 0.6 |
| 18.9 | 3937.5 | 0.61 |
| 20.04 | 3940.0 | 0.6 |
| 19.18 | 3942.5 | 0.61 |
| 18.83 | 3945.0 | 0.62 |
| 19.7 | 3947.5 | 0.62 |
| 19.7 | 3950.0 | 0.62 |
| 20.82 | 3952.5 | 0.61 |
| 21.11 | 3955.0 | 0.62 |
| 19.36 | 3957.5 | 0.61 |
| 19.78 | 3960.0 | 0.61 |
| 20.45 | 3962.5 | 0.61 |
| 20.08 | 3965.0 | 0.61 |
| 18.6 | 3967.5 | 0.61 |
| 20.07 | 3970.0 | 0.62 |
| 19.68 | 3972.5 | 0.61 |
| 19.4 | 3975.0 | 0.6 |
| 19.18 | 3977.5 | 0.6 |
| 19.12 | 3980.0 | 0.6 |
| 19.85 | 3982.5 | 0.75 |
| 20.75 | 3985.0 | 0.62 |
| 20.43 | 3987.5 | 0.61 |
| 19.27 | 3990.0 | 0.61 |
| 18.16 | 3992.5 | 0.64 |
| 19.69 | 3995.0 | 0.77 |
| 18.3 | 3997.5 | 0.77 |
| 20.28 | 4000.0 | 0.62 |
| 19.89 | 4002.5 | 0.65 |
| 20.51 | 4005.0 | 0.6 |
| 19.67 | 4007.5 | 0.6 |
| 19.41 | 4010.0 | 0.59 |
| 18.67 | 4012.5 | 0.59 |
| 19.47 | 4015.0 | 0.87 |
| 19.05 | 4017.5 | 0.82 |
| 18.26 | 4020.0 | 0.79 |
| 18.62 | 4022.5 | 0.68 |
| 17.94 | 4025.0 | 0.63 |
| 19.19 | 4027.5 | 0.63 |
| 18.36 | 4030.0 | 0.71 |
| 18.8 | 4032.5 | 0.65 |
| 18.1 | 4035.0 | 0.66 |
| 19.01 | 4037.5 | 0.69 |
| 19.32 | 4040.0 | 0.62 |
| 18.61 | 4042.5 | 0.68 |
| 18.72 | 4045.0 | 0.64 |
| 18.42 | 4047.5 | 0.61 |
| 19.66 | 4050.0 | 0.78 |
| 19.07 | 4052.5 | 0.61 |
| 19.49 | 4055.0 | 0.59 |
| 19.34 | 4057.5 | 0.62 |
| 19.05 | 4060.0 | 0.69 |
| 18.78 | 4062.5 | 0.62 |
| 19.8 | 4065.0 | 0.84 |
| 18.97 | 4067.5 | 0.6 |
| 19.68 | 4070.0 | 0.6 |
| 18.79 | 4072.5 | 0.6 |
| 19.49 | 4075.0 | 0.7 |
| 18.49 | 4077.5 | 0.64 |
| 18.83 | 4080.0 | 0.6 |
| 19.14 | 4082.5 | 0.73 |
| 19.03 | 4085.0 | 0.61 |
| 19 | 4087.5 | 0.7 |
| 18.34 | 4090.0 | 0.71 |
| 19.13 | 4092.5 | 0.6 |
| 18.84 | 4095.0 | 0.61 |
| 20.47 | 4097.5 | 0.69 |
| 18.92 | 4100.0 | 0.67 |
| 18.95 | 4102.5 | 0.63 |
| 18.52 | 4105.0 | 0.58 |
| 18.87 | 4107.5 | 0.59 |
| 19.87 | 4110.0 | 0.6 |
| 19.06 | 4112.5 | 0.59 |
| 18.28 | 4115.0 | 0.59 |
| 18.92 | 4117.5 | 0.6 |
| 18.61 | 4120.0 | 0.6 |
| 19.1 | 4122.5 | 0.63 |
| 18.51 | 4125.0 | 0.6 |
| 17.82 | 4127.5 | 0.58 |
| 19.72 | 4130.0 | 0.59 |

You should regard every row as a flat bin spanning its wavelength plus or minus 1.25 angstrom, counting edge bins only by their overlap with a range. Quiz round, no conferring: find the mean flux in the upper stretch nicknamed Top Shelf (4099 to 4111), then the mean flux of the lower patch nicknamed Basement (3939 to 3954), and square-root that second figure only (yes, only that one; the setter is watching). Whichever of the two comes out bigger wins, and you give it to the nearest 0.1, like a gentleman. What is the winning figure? 19.0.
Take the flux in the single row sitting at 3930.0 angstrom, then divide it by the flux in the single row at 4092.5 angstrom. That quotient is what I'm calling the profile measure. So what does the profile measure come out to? 1.00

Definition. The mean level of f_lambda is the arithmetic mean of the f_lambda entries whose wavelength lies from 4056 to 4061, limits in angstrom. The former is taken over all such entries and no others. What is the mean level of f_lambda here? 19.2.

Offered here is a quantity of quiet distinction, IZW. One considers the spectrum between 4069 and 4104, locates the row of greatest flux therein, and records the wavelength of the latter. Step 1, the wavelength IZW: 4097.5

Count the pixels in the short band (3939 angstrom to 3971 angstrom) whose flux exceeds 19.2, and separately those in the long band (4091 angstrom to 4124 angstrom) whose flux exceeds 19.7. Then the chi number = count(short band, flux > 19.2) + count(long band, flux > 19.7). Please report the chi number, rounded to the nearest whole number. 12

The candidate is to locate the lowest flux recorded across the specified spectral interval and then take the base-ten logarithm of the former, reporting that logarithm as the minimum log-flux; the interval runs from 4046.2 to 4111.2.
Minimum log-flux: 1.263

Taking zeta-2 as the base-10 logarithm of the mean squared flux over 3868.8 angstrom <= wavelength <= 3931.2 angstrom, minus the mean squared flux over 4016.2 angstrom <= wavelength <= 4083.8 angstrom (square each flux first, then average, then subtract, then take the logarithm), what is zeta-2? 1.7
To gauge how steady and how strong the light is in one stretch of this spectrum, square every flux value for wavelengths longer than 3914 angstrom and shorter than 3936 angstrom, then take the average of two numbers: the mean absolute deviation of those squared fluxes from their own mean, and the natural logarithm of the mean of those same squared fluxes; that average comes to 14.0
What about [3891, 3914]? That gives 15.7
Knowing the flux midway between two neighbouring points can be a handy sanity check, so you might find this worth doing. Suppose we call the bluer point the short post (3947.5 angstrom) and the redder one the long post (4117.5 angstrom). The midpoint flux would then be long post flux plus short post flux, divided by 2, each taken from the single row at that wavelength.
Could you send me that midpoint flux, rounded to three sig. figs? 19.3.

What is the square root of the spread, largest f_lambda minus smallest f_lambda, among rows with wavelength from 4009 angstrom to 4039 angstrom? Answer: 1.24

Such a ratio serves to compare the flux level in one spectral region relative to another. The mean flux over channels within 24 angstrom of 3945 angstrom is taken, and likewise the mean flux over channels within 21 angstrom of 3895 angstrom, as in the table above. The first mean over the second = 0.964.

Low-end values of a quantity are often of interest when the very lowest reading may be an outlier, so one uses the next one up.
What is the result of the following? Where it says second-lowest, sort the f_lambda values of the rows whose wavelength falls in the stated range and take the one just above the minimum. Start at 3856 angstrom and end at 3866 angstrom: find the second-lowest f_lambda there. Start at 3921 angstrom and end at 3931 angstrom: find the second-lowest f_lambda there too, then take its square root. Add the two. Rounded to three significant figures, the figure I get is 26.8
